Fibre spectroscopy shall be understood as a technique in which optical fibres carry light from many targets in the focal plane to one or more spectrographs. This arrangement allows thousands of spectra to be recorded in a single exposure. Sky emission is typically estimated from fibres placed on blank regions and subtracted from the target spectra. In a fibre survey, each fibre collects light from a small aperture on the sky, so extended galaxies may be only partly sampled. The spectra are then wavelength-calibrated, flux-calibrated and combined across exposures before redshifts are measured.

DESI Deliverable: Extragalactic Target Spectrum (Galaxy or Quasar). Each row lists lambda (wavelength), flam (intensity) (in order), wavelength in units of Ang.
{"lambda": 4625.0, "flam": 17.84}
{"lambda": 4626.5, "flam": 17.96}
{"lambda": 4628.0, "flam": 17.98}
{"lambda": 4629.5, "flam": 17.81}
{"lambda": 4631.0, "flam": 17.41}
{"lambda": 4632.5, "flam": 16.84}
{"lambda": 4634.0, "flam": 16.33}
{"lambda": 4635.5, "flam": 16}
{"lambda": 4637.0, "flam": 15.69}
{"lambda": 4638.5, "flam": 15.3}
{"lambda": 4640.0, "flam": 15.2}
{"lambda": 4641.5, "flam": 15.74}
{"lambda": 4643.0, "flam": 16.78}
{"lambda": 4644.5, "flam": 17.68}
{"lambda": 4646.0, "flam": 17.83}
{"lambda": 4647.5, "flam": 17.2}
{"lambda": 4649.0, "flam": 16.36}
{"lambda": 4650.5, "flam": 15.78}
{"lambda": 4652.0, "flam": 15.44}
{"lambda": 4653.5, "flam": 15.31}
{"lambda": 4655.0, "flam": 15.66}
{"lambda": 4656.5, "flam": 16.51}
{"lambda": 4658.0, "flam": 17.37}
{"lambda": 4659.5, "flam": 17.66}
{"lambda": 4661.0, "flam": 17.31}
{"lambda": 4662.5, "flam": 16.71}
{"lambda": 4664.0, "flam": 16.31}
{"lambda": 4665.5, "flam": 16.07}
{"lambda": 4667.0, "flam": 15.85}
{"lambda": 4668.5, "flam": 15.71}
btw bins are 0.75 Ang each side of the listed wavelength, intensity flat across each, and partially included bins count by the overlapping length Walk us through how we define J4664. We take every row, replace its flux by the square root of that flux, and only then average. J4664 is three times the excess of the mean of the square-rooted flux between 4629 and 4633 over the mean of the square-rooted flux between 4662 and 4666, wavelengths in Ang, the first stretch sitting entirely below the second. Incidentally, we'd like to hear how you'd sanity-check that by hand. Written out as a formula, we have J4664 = 0.36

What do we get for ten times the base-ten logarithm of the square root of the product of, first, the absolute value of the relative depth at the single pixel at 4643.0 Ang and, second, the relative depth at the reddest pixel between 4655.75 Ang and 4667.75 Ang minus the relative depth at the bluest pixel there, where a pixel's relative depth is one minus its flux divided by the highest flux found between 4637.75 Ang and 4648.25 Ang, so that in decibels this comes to -13.3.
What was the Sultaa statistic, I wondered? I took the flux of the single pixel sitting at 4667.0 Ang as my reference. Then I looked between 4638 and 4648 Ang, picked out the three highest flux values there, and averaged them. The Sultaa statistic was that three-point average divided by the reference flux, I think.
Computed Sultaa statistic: 1.11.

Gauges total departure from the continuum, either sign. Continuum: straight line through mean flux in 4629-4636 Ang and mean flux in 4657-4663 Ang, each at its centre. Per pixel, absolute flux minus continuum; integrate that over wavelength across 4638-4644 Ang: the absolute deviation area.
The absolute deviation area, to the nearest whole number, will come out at 7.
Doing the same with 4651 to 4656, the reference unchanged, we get 8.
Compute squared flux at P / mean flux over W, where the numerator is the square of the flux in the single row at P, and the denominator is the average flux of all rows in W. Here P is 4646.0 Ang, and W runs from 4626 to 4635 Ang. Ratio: 18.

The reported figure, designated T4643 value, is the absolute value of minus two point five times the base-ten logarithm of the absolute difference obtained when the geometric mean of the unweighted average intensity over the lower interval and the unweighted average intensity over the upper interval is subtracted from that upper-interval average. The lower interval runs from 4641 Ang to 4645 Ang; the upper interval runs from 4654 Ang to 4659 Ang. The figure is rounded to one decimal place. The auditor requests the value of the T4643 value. 2.4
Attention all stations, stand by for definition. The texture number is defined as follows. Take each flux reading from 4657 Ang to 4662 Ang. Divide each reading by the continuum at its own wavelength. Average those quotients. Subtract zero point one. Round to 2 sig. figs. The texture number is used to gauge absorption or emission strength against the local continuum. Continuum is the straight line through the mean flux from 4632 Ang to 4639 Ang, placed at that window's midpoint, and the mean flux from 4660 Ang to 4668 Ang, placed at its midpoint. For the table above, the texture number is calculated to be 0.96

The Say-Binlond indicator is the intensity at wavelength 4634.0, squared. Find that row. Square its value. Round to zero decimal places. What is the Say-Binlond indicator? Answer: 267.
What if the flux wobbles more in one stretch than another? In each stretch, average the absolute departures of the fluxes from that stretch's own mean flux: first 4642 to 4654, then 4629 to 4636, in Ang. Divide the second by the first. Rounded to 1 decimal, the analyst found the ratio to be 0.7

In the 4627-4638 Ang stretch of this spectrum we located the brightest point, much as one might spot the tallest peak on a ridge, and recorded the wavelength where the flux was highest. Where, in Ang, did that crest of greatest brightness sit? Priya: 4628.0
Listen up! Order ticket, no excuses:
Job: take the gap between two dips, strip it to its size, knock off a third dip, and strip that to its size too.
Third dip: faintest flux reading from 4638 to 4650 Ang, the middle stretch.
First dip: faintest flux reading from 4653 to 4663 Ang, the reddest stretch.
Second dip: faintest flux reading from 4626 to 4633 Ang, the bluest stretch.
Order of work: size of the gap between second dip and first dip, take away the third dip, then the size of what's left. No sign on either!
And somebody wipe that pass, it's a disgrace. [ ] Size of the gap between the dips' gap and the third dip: 13.7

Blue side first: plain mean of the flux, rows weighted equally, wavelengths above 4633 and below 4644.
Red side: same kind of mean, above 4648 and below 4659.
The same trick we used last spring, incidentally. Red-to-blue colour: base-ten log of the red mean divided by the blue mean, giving 0.005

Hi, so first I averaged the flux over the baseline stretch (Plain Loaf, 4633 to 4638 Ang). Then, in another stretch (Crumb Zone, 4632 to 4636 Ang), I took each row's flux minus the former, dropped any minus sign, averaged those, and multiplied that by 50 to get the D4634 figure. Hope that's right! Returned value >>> 19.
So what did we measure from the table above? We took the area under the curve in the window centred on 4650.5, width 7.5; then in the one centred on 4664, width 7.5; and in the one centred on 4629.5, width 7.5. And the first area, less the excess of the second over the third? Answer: 129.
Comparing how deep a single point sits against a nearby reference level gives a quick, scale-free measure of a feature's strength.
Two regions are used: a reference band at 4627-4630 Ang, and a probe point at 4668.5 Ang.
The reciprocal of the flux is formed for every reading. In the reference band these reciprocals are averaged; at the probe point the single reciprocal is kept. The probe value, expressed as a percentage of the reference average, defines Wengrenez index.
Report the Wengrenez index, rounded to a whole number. 114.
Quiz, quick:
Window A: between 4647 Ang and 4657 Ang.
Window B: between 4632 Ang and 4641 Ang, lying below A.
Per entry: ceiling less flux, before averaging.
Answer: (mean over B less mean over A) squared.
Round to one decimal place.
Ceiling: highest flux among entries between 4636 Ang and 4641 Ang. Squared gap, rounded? 0.0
